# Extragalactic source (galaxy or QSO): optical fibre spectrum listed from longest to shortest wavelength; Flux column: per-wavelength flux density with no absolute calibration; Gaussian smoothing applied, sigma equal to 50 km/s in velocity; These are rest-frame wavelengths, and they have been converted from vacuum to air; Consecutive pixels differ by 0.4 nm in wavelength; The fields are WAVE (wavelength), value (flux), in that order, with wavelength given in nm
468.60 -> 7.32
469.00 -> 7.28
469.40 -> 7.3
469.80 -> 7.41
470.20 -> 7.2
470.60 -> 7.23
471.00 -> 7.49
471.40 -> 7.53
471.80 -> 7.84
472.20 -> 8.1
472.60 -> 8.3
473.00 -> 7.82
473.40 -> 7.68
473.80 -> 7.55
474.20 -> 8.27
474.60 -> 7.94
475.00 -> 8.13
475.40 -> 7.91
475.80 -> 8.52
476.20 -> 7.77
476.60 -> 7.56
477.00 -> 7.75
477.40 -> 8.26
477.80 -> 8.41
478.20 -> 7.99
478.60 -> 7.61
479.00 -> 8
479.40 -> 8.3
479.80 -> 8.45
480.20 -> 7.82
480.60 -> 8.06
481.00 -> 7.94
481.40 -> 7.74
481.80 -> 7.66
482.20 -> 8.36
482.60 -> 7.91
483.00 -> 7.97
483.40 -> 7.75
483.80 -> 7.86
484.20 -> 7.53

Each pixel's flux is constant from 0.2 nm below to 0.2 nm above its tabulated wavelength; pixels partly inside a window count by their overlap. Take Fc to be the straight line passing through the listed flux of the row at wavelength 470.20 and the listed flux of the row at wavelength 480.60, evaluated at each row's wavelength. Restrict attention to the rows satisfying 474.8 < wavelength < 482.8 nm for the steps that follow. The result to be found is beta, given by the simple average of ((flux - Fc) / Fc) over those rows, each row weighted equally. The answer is 0.013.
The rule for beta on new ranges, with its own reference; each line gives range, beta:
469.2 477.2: 0.043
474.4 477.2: 0.036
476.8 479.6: 0.023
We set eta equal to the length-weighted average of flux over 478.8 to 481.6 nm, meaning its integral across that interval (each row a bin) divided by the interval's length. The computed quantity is 8.04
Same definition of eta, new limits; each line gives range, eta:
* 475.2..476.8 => 7.94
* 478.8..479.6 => 8.15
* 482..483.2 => 8.08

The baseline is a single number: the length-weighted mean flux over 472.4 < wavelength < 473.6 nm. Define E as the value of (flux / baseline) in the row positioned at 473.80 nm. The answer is 0.95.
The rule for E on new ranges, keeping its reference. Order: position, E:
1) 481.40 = 0.98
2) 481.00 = 1.00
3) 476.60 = 0.95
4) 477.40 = 1.04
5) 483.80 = 0.99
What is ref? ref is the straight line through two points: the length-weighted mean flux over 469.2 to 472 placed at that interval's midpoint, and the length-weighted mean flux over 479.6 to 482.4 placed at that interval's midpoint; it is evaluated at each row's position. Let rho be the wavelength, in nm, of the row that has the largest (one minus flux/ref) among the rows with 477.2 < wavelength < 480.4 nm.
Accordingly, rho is 478.60 nm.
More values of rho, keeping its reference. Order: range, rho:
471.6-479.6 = 478.60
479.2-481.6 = 481.40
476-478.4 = 476.60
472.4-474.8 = 473.80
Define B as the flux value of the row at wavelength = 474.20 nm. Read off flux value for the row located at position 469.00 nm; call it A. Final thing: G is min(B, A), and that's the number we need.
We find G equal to 7.28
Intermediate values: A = 7.28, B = 8.27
